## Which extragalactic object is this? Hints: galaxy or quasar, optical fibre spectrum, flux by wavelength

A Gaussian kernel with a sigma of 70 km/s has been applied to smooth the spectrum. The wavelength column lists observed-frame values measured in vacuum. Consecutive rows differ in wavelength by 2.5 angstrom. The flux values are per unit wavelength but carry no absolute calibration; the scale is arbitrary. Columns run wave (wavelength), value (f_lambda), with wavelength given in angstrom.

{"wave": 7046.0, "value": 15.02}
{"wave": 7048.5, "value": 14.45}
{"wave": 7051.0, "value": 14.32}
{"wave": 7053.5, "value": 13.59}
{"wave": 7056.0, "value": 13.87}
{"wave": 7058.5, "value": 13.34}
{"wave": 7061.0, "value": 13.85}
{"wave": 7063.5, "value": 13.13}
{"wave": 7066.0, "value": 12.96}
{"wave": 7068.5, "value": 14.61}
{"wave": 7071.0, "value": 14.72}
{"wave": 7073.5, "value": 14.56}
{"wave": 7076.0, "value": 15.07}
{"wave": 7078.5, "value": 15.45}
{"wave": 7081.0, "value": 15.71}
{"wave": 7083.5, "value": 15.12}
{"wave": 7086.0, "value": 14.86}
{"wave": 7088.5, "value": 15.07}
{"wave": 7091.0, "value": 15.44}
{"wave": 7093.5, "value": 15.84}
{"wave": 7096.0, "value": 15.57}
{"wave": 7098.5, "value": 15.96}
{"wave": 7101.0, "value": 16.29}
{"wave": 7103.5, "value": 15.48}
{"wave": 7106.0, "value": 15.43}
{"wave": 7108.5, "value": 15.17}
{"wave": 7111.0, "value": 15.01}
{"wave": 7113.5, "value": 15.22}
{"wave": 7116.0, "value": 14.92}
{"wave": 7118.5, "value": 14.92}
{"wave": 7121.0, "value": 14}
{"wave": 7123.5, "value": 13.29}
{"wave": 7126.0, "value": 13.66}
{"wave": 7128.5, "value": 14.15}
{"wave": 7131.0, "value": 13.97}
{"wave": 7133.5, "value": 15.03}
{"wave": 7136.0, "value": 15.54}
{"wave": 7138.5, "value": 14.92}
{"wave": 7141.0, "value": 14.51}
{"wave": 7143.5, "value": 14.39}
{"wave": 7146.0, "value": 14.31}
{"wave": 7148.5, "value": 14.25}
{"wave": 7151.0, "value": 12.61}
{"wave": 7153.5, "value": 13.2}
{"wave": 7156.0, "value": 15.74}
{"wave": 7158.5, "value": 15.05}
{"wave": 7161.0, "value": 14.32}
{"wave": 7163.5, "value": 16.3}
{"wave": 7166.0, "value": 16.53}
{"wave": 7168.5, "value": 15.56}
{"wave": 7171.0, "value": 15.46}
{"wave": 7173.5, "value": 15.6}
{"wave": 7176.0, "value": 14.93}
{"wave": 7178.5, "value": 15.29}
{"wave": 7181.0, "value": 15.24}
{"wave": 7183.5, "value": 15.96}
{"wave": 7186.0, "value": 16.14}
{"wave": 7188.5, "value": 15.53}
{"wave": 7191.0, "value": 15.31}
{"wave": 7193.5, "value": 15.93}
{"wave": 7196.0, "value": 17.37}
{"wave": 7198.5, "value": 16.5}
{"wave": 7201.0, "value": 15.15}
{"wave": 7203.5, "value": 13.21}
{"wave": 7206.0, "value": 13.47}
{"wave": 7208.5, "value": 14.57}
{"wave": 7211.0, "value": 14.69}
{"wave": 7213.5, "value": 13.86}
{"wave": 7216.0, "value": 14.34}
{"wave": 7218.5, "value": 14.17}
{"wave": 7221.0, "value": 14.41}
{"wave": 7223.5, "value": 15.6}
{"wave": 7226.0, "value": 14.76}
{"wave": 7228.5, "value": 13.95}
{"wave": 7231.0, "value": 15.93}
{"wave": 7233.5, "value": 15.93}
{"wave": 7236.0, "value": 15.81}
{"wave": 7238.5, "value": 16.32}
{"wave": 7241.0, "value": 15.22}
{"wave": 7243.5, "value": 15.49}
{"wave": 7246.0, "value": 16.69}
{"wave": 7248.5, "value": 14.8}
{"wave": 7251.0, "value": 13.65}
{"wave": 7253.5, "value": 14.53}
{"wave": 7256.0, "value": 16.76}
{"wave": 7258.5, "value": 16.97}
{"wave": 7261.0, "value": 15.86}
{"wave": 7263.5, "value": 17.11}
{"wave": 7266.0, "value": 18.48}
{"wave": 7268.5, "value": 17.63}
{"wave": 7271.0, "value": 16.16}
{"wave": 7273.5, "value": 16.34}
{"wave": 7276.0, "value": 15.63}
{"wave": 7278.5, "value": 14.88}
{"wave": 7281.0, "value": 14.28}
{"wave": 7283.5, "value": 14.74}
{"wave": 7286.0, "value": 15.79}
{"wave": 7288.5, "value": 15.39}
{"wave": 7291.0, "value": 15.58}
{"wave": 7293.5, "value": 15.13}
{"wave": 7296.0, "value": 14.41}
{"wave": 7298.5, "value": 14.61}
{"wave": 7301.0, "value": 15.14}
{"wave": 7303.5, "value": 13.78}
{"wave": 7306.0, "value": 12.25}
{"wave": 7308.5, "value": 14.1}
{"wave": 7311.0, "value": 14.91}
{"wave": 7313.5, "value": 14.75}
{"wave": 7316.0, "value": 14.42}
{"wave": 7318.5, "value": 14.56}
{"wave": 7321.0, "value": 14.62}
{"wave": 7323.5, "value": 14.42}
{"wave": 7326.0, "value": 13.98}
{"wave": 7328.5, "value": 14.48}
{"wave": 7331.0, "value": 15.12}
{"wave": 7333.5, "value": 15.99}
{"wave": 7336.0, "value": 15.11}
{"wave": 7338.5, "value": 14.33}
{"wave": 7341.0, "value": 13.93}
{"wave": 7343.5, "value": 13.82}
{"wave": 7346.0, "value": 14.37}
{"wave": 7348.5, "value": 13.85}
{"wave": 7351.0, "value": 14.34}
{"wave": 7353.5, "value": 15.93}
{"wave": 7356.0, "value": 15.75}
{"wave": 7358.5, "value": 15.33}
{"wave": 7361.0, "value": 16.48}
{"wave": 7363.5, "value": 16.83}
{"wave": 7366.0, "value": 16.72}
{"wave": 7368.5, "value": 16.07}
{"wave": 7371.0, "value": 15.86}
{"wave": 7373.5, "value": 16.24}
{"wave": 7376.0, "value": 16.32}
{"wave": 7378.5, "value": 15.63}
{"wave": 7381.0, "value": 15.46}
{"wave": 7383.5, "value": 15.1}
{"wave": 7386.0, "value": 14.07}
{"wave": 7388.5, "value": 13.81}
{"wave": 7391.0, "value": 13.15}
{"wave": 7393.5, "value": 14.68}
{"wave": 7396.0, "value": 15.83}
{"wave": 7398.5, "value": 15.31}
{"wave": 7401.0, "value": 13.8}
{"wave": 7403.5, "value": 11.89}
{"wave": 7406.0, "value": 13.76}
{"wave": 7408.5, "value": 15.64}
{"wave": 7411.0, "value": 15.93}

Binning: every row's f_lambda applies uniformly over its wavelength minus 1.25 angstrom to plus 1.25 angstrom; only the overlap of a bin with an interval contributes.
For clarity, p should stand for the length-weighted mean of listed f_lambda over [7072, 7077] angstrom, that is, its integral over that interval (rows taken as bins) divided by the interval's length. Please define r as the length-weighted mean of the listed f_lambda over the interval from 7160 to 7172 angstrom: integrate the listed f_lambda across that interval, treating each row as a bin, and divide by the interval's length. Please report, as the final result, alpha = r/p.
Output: 1.06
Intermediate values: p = 14.8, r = 15.7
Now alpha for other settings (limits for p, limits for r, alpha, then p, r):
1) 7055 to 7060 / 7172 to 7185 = 1.13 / 13.6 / 15.4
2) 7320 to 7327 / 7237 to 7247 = 1.11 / 14.3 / 15.9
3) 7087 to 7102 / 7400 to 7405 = 0.82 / 15.7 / 12.8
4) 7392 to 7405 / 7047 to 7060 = 0.98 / 14.3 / 13.9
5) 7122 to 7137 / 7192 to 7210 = 1.06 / 14.2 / 15.2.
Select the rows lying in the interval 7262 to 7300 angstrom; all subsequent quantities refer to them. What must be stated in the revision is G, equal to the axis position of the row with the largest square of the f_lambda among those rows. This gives 7266.0 angstrom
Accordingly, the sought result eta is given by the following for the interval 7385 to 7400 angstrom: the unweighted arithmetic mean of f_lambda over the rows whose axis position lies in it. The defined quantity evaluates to 14.5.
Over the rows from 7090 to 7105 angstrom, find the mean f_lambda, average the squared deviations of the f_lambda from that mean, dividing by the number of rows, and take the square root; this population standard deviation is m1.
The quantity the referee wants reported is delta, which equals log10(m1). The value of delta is -0.52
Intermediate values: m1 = 0.3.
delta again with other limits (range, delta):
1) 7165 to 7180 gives -0.31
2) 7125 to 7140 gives -0.18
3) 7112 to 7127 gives -0.14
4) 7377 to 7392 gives -0.04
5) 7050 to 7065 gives -0.41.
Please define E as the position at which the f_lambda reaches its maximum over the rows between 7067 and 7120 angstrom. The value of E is 7101.0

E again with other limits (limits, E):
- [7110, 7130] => 7113.5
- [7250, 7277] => 7266.0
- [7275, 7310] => 7286.0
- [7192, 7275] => 7266.0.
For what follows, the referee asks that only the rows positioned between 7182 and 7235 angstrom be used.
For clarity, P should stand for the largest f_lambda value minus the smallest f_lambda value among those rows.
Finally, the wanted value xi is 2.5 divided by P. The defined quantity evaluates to 0.60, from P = 4.2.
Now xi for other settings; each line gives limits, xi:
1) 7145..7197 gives 0.53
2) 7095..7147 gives 0.83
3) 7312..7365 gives 0.83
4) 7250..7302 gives 0.52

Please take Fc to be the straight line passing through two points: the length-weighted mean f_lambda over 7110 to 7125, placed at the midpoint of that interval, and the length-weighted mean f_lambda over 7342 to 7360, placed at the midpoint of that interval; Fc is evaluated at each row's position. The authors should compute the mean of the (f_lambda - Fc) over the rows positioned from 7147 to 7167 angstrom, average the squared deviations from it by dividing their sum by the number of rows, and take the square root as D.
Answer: 1.3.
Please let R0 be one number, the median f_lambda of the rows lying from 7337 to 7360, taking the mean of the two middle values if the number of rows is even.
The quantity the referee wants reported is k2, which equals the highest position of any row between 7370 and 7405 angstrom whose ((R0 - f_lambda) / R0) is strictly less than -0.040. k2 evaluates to 7398.5 angstrom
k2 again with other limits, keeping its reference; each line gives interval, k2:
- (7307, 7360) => 7358.5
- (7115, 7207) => 7201.0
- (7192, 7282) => 7276.0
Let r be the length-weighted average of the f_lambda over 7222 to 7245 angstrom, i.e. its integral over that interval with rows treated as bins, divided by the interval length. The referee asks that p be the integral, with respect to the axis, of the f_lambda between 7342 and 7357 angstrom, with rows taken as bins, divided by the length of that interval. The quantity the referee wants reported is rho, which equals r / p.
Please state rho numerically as 1.05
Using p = 14.6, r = 15.4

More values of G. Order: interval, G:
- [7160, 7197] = 7196.0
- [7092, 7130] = 7101.0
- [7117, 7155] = 7136.0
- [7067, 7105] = 7101.0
